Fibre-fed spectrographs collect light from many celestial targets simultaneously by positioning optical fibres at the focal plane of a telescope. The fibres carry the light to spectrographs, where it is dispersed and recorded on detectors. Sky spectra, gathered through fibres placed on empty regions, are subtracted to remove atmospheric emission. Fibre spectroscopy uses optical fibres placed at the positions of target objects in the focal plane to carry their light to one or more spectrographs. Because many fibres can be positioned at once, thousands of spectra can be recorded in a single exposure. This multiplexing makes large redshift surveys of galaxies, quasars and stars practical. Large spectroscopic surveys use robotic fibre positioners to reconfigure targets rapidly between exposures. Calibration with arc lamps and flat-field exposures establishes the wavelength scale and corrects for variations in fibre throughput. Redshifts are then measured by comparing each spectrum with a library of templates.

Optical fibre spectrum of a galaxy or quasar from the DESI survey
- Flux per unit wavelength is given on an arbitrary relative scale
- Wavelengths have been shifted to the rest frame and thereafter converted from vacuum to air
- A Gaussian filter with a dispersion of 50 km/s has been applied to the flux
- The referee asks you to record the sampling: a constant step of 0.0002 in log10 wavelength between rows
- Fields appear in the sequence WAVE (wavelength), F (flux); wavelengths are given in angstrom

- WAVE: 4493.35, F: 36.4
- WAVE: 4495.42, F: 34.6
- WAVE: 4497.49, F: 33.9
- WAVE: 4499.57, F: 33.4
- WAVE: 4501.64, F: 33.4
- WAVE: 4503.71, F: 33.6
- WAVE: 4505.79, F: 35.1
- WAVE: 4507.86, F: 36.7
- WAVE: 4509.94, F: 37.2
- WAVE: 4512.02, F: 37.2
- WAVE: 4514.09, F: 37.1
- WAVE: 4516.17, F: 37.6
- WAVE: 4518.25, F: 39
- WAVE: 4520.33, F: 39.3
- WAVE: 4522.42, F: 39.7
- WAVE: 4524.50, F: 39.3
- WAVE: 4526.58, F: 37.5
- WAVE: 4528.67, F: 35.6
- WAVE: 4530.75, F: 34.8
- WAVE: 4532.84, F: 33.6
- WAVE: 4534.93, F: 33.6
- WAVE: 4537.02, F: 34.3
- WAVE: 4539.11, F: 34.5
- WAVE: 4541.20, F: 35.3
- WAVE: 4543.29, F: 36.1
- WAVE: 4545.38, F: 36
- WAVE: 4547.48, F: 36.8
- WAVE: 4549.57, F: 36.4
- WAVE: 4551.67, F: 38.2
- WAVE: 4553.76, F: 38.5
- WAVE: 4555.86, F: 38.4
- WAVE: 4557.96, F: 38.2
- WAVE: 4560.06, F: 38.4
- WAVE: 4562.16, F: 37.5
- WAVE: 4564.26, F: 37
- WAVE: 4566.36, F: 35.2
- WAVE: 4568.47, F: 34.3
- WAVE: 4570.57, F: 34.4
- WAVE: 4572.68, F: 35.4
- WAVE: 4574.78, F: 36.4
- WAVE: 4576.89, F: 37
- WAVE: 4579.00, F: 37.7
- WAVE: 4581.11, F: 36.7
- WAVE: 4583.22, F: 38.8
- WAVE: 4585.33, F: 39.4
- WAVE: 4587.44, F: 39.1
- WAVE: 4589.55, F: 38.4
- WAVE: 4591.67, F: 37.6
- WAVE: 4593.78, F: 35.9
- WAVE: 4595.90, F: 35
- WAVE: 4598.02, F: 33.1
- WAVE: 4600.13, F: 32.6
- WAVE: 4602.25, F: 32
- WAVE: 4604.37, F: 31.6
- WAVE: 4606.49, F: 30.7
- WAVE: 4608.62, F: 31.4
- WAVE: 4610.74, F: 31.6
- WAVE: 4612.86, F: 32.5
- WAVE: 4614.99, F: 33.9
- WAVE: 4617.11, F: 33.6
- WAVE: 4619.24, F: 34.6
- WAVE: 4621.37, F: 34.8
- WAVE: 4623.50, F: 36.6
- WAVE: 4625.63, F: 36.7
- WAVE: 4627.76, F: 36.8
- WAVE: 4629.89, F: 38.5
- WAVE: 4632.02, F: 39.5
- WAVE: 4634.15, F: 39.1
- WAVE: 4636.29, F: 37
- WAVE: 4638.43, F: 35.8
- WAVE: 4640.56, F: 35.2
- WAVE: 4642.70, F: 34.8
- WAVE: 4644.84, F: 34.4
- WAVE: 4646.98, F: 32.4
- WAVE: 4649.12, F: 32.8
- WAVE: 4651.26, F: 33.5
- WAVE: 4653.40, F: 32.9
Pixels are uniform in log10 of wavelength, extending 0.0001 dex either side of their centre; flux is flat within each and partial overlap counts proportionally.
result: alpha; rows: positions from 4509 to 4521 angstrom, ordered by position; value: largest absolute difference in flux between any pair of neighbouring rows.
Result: 1.4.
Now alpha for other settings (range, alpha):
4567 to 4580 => 1.0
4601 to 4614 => 0.9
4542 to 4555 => 1.8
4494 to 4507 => 1.5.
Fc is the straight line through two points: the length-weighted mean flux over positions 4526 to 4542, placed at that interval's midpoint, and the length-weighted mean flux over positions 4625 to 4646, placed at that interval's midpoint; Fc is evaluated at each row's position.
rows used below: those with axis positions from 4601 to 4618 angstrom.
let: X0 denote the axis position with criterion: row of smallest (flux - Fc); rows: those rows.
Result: 4606.49 angstrom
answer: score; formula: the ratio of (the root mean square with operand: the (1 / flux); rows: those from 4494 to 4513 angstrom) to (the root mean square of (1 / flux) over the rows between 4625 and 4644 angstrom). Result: 1.06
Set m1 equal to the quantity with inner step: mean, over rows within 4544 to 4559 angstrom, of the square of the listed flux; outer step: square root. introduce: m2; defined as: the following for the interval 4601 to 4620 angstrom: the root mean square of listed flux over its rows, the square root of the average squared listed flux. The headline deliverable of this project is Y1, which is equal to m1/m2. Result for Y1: 1.16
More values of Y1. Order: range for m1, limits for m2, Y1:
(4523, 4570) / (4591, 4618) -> 1.09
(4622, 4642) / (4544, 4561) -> 0.99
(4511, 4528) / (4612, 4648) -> 1.07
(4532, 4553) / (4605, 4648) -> 1.01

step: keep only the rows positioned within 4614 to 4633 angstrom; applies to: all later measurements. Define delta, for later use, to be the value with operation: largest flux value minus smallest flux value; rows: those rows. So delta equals 5.9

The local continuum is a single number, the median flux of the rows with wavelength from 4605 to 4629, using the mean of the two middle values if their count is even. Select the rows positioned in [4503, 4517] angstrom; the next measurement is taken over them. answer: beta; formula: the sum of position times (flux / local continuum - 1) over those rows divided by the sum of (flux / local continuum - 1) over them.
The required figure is 4511.9 angstrom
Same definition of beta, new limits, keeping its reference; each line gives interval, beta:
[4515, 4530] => 4521.8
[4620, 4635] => 4629.5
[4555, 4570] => 4560.3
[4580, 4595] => 4587.0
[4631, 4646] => 4635.5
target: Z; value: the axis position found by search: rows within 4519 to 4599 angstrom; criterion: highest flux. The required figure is 4522.42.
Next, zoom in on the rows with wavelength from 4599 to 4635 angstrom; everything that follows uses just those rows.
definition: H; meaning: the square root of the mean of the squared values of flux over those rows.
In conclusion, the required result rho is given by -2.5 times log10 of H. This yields -3.848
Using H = 34.6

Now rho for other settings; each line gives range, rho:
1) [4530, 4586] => -3.904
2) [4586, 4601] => -3.892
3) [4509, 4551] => -3.908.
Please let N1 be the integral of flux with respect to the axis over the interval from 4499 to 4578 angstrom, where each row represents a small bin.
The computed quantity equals 2875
